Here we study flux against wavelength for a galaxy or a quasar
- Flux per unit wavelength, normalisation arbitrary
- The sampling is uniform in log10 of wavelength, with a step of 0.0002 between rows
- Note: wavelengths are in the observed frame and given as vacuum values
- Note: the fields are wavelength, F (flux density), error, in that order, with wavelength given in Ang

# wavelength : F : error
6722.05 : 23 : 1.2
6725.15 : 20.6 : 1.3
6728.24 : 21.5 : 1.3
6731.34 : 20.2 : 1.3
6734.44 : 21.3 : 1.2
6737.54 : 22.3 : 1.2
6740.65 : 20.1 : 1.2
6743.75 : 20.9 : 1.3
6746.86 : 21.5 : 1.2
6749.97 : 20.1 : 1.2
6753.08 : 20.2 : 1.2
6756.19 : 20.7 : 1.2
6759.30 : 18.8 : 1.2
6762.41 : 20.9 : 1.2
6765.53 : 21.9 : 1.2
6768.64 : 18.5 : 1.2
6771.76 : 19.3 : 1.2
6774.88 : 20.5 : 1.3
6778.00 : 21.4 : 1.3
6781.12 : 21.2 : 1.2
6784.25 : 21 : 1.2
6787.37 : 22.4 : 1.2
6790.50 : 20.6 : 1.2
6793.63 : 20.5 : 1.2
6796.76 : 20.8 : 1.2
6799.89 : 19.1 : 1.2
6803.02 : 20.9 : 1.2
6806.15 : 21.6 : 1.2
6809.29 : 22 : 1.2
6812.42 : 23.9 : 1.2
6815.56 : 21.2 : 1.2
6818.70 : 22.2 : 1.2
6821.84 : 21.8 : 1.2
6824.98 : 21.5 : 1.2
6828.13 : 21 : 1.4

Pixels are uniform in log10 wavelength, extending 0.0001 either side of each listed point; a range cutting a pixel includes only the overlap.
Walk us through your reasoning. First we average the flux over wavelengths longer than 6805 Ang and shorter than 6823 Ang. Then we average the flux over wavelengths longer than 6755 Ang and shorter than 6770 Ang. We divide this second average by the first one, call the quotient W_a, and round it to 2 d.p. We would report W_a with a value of 0.91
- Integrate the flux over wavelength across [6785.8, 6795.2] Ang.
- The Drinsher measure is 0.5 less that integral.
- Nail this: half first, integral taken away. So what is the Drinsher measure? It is -198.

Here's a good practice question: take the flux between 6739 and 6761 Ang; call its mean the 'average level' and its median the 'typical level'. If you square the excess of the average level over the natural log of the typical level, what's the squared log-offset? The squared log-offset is 300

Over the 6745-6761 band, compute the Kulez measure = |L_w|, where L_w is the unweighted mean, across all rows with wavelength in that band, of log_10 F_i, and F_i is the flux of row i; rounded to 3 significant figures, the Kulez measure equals 1.31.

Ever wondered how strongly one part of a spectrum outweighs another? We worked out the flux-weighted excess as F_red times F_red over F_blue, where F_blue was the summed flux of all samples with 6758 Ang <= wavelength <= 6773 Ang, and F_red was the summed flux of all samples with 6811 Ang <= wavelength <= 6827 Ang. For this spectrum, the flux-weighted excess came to 123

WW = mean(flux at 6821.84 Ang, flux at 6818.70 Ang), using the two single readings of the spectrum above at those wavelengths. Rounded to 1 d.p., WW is 22.0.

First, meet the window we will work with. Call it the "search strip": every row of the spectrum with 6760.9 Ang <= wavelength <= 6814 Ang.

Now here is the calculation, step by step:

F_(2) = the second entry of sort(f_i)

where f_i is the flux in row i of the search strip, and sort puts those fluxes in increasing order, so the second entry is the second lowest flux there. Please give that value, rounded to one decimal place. 19.1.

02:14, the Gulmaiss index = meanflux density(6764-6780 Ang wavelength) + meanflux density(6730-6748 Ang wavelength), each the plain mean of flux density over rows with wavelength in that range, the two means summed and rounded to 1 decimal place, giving 41.4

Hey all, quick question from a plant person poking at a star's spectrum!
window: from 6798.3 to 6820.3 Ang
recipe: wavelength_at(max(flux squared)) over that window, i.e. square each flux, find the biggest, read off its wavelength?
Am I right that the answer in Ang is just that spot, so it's 6812.42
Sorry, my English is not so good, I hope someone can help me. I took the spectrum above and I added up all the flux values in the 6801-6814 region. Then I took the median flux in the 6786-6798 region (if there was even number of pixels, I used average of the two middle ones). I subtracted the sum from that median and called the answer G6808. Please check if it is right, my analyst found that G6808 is -67.7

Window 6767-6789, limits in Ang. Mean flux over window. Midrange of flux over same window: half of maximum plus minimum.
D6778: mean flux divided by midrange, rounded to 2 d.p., 1.01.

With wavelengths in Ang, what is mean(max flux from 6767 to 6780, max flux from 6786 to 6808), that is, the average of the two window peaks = 21.9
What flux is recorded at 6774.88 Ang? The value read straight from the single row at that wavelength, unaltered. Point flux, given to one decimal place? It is 20.5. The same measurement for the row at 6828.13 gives 21.0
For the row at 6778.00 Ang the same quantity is 21.4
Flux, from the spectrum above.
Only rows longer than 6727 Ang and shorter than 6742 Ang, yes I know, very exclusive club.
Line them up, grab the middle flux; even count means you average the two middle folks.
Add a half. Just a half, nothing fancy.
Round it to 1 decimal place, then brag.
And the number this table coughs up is 21.8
